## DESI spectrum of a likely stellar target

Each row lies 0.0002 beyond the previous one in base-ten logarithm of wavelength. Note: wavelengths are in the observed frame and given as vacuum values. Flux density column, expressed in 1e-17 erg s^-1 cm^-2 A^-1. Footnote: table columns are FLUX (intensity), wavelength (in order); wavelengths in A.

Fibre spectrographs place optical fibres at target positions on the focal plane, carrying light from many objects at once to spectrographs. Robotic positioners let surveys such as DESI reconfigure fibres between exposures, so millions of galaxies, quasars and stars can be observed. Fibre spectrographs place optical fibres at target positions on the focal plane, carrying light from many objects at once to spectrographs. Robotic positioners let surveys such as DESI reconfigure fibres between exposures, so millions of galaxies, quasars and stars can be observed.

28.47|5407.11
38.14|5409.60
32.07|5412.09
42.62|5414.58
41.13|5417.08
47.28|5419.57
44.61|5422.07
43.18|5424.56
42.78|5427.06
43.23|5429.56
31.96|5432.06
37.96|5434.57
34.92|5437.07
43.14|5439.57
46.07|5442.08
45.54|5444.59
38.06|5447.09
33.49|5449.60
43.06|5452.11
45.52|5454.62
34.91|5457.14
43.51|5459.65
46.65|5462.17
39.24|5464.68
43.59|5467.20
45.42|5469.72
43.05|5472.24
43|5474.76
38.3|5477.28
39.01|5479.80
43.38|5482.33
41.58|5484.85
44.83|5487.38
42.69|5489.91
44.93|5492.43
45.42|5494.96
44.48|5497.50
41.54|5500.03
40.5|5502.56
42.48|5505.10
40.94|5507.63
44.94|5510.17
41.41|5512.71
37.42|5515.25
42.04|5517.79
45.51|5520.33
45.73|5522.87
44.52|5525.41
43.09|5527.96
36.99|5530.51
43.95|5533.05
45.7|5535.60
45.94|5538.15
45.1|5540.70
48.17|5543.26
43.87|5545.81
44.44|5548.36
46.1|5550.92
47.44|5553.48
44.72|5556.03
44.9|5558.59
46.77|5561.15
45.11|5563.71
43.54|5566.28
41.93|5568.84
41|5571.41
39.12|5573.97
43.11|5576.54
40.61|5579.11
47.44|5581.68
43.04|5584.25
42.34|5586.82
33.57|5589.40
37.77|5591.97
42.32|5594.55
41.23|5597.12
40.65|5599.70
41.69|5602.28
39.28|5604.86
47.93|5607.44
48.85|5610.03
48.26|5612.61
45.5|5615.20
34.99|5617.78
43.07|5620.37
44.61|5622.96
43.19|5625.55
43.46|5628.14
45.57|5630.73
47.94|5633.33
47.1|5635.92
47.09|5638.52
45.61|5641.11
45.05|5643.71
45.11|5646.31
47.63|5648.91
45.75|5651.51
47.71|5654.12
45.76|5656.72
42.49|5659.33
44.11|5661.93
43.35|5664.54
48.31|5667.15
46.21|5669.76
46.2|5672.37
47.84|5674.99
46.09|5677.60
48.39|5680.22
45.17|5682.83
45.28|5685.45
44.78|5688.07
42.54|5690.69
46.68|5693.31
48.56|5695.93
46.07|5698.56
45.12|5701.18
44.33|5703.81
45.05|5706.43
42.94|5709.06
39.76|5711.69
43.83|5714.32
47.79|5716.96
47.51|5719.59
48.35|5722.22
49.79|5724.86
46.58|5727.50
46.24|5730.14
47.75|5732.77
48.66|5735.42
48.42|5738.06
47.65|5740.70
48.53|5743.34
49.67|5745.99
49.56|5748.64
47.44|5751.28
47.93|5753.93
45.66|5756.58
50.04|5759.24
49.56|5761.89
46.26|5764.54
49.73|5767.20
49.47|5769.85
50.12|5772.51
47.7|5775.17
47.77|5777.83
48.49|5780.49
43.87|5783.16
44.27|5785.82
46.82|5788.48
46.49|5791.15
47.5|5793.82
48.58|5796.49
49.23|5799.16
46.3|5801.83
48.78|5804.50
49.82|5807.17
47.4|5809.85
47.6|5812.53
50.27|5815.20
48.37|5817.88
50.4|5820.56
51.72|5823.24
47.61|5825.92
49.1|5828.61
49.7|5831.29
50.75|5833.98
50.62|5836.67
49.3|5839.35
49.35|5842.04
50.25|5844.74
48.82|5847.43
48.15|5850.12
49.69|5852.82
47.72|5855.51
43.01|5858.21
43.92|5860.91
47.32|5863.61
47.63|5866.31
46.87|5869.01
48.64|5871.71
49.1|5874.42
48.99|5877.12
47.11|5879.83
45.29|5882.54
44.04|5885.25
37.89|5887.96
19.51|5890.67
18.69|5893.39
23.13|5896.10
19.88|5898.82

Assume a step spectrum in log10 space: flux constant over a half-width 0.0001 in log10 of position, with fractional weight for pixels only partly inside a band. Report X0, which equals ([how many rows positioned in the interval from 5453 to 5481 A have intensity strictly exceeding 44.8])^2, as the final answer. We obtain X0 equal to 9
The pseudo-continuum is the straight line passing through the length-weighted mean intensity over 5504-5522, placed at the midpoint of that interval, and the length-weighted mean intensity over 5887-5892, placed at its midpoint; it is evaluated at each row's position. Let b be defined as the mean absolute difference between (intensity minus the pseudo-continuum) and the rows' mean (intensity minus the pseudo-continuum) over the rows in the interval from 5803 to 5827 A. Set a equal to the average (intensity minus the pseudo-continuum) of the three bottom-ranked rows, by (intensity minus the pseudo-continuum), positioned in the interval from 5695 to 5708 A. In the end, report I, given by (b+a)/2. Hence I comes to 5.6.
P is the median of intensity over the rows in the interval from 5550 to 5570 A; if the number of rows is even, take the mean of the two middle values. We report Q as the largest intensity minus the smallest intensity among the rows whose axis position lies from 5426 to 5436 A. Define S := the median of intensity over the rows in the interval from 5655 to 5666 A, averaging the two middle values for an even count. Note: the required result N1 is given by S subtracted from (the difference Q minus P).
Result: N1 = -77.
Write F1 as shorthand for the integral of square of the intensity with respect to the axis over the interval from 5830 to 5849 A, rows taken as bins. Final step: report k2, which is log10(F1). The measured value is 4.67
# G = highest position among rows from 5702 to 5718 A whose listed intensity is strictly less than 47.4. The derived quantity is 5714.32 A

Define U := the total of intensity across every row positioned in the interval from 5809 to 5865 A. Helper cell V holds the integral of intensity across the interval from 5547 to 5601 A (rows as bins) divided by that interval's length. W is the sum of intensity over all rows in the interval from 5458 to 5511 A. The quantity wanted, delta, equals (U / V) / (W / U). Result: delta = 27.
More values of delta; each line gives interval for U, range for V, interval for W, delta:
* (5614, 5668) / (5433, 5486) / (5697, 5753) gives 22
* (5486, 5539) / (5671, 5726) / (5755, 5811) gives 18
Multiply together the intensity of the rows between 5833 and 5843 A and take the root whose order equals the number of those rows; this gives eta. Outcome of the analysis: 50.0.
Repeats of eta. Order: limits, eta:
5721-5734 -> 47.7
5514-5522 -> 41.5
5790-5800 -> 47.9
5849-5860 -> 47.1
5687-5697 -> 45.6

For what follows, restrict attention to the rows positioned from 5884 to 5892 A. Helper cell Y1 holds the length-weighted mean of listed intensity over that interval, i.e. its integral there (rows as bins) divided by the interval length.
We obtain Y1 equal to 33.7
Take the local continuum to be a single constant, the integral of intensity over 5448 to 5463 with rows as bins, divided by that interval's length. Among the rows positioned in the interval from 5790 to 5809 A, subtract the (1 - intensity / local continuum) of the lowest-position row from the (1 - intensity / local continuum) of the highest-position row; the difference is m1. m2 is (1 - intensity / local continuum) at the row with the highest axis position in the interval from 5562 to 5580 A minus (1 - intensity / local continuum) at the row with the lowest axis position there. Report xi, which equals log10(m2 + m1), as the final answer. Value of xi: -1.5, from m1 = -0.081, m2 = 0.11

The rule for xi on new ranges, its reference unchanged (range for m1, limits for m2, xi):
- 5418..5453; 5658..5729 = -2.5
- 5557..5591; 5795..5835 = -0.7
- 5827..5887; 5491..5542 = -0.9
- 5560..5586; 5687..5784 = -0.9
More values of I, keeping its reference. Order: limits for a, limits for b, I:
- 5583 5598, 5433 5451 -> 1.3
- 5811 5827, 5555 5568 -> 9.0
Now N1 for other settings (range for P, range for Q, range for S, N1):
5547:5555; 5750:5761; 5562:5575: -84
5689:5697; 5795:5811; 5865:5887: -91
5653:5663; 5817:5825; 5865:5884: -89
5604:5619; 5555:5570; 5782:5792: -87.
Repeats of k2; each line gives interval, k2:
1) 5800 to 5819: 4.65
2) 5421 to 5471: 4.94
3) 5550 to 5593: 4.90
